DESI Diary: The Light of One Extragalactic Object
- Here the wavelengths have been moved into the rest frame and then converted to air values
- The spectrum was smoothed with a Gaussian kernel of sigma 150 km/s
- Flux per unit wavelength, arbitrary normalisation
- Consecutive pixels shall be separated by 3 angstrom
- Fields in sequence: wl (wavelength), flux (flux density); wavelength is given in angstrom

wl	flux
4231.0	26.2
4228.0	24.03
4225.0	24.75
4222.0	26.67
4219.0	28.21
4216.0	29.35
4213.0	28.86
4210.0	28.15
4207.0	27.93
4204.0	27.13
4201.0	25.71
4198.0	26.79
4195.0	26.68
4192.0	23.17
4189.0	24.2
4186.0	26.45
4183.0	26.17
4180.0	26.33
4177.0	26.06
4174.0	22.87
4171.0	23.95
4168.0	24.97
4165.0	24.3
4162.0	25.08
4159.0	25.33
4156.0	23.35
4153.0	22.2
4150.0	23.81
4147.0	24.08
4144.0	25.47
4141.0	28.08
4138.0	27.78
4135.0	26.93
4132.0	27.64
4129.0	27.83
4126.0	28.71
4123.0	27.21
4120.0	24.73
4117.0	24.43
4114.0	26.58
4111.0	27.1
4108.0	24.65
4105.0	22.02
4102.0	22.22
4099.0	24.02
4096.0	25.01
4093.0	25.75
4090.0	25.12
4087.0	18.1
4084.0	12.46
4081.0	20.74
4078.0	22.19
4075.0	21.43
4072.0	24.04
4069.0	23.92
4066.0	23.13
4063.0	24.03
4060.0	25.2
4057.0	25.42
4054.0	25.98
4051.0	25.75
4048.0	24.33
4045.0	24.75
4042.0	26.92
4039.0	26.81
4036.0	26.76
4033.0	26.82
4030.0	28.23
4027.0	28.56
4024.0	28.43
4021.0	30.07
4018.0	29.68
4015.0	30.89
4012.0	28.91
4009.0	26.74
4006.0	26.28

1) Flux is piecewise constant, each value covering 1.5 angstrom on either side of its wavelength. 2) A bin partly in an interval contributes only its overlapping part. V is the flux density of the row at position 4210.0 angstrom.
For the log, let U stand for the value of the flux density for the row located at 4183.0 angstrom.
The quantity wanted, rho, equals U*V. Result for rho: 737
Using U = 26.17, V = 28.15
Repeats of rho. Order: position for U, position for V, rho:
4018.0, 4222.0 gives 792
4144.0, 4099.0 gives 612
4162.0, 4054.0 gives 652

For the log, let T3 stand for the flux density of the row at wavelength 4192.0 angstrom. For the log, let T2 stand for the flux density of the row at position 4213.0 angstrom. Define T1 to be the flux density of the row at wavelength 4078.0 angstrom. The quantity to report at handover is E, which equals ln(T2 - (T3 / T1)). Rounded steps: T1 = 22.19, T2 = 28.86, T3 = 23.17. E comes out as 3.33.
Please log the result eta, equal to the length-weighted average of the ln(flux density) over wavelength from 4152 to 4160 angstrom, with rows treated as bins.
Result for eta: 3.16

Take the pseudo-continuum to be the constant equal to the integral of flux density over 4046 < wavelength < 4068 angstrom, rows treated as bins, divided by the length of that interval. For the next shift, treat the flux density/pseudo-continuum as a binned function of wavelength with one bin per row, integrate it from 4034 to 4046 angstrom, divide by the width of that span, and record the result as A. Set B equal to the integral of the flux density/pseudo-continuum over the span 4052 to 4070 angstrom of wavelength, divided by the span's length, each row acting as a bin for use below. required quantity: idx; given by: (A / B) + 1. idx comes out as 2.070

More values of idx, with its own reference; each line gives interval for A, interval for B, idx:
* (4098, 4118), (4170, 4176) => 2.036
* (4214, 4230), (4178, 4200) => 2.038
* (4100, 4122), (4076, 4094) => 2.193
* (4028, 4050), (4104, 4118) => 2.053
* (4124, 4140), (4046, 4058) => 2.096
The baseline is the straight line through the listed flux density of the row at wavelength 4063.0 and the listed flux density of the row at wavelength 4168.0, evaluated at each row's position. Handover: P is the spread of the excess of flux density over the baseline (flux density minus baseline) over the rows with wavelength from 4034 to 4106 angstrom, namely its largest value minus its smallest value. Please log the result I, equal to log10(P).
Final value 1.17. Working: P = 14.8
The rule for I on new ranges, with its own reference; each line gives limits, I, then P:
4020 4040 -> 0.54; 3.4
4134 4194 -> 0.78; 6.0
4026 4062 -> 0.65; 4.4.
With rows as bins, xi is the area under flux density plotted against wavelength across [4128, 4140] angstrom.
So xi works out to 331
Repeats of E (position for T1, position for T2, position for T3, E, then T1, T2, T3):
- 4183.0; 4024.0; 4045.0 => 3.31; 26.17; 28.43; 24.75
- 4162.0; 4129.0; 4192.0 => 3.29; 25.08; 27.83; 23.17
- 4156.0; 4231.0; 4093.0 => 3.22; 23.35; 26.2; 25.75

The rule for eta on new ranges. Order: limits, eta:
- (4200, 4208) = 3.29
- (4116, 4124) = 3.23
